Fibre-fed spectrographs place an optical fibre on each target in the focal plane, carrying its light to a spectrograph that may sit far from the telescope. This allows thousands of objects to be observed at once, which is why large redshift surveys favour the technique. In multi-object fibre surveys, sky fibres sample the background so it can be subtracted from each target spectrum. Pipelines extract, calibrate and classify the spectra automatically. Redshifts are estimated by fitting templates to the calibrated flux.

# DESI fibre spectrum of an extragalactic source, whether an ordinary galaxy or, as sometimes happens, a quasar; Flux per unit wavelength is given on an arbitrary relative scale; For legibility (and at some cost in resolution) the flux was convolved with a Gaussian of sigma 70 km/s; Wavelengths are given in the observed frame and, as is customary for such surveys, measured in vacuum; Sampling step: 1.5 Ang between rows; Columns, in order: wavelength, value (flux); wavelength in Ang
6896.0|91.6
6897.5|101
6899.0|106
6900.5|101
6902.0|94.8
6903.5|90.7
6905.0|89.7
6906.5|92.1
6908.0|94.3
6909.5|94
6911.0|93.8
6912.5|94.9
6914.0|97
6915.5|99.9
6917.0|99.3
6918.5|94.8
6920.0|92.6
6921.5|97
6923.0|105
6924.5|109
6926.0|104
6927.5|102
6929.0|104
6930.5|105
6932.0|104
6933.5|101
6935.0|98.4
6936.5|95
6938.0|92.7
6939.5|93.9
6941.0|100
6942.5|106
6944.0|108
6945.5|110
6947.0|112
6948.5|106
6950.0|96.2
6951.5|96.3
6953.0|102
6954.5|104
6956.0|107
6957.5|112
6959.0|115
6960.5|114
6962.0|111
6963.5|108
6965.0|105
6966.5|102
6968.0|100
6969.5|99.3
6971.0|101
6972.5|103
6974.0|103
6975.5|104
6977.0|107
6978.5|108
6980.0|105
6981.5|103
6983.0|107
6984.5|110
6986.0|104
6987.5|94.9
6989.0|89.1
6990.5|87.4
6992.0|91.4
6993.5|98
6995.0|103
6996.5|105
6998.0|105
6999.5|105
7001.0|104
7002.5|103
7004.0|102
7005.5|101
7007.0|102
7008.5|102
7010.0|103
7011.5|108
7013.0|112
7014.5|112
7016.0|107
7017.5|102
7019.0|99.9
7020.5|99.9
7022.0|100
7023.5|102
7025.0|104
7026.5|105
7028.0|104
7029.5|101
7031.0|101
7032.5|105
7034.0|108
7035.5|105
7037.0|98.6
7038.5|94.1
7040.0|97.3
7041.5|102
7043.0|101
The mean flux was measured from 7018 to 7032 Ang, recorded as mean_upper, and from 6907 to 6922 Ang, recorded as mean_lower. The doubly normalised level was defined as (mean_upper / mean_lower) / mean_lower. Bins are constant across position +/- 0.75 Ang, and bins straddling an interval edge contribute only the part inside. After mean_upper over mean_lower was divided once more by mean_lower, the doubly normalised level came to 0.0111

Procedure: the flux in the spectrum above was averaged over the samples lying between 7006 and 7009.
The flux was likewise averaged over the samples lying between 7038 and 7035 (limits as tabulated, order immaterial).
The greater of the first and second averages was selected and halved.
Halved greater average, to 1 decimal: 51.0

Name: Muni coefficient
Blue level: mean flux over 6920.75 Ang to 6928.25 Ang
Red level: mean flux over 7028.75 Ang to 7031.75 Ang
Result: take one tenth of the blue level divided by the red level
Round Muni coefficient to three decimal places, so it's 0.102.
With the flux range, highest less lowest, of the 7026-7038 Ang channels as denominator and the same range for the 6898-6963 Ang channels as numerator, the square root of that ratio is 1.64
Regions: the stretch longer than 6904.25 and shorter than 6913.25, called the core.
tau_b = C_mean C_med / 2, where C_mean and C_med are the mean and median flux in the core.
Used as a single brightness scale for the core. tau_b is 4373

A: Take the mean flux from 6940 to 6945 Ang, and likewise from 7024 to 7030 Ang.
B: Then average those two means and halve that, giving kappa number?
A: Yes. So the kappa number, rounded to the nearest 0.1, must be 52.0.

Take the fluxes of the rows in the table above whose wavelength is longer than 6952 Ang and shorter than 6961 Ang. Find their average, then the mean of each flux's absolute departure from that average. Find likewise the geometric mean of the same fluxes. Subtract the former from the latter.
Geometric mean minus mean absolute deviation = 104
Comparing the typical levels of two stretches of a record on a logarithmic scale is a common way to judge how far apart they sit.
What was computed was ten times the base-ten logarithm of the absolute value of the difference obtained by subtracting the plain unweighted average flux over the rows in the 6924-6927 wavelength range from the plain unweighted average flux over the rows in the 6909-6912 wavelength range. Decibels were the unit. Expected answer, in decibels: 11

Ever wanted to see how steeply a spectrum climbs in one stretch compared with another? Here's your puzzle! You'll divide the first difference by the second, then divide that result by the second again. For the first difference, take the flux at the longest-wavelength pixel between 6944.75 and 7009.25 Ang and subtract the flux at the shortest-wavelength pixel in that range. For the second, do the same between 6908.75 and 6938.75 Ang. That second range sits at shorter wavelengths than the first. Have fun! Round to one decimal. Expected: -4.7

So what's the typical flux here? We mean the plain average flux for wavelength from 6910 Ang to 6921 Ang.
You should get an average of 96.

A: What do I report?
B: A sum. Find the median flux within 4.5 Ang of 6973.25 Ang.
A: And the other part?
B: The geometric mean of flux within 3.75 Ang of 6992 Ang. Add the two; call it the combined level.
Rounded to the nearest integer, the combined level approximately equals 197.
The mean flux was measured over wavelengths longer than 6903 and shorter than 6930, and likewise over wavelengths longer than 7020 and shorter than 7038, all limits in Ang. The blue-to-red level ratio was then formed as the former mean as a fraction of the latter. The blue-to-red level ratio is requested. 0.95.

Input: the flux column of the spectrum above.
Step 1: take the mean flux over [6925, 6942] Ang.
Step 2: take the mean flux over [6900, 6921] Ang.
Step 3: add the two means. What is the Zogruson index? 195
